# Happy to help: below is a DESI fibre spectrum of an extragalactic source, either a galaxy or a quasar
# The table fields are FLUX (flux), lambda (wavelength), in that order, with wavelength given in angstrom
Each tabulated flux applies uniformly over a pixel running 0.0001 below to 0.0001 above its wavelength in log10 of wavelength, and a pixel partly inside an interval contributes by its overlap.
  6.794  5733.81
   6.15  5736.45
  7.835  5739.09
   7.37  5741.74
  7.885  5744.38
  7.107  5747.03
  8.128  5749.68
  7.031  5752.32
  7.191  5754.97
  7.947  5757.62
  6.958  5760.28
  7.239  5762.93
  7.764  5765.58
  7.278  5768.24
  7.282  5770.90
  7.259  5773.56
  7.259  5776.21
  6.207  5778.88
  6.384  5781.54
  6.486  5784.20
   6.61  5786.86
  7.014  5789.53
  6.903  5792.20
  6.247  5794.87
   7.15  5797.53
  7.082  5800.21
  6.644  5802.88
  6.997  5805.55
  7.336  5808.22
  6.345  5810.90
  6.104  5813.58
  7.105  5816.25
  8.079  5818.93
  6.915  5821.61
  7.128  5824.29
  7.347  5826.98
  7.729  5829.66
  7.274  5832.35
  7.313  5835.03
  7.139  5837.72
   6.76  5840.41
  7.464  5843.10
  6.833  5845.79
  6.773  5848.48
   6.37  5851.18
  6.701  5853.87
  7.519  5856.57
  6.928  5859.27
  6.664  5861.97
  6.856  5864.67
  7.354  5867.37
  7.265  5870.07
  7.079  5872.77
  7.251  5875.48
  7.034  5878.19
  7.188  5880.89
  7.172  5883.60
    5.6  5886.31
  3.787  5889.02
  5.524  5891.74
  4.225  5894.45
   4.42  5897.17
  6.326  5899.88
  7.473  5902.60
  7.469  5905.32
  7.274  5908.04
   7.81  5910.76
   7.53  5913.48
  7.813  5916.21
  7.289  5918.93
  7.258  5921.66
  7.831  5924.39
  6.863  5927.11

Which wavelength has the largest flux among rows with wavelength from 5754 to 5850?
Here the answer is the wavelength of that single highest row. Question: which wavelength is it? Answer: 5818.93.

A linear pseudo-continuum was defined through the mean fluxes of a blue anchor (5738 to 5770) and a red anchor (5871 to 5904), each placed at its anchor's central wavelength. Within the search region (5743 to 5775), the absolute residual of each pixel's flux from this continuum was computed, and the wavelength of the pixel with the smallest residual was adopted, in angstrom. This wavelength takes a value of 5773.56 angstrom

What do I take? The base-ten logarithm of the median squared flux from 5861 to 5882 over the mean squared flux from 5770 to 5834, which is 0.02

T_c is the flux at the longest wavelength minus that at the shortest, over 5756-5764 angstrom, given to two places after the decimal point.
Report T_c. -0.71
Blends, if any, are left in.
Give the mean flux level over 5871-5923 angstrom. 6.61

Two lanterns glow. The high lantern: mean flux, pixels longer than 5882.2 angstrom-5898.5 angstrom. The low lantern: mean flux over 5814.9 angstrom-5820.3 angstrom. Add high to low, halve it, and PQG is 6.36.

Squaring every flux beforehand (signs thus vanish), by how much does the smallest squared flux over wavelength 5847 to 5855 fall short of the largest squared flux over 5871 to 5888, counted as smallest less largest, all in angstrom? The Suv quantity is -12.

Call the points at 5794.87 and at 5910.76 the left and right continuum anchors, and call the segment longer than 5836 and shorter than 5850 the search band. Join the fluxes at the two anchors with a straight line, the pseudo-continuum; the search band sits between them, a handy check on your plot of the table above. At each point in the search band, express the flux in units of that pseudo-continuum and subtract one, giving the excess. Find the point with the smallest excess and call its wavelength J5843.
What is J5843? 5848.48 angstrom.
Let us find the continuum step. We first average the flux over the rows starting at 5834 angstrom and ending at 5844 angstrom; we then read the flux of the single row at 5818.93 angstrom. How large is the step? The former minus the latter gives -0.9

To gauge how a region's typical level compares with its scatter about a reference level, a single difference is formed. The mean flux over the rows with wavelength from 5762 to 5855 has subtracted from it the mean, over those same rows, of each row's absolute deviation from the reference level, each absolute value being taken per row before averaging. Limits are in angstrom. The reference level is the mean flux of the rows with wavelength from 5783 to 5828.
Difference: 6.60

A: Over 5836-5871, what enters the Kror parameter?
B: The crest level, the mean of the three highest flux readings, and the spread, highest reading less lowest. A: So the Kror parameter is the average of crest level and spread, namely 4.30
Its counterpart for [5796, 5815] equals 4.21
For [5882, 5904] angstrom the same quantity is 5.34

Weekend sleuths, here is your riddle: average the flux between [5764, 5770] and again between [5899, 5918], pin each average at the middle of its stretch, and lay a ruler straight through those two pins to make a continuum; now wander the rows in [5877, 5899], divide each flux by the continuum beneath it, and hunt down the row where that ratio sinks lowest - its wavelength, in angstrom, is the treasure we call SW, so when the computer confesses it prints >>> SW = 5889.02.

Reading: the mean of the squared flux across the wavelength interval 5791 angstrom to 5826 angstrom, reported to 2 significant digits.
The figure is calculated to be 48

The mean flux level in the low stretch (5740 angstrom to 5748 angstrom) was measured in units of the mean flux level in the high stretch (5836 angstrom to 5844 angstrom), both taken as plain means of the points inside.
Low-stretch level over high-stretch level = 1.05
